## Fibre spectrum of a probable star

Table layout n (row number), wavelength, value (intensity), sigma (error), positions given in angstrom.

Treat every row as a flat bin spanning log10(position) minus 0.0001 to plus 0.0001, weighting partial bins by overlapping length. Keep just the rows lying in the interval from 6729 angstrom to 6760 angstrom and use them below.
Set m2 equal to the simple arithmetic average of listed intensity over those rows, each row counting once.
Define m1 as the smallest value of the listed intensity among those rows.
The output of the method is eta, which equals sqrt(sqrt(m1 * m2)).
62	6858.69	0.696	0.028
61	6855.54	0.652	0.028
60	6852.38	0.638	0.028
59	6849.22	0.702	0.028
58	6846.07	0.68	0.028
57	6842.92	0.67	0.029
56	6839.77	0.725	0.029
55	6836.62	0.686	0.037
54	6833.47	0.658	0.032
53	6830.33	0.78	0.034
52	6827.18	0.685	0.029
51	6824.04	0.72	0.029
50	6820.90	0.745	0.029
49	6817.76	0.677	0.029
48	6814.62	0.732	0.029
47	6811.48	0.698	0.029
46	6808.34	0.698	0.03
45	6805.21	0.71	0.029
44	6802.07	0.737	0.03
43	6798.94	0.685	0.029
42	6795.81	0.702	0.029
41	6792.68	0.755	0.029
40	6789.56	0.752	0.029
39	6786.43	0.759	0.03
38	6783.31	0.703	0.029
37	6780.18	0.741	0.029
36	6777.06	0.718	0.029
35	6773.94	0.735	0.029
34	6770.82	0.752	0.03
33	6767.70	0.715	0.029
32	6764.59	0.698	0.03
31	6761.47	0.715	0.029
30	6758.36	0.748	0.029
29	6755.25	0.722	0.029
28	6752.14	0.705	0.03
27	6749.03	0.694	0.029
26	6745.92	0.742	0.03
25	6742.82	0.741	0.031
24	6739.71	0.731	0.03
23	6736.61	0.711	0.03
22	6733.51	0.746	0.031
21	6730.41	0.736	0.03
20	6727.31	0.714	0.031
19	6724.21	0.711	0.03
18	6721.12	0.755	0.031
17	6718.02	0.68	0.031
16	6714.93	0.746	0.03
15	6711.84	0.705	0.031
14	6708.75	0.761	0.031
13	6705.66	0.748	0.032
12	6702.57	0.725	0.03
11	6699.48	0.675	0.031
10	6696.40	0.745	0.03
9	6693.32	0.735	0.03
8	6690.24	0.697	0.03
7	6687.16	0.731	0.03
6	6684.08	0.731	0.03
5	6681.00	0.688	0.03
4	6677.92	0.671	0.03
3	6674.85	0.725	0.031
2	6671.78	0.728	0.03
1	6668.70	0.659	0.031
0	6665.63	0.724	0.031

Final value 0.843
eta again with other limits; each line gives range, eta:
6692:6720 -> 0.836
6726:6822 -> 0.836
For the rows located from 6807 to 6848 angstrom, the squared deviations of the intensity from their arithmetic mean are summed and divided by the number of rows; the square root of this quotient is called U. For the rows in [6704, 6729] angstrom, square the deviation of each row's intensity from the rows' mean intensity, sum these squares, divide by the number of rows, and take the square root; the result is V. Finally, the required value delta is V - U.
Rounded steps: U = 0.033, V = 0.027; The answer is -0.006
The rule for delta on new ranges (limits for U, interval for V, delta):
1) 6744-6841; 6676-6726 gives 0.001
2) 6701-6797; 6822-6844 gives 0.017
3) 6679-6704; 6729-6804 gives -0.003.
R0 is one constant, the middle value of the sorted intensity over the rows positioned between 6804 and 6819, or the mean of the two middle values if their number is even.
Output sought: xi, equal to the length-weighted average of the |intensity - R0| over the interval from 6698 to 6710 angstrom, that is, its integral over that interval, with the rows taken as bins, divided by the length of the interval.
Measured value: 0.040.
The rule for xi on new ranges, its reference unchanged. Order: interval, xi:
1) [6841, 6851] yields 0.018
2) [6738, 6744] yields 0.037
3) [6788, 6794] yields 0.056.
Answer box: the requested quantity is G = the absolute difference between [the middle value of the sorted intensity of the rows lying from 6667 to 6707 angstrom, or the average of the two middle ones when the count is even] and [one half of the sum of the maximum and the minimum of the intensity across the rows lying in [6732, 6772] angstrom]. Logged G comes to 0.0020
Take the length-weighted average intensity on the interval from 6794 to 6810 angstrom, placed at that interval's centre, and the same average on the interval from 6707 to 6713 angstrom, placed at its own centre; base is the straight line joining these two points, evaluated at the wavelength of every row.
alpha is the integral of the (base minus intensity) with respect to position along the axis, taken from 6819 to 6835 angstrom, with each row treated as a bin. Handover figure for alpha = -0.28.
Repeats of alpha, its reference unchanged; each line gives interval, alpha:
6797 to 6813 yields 0.01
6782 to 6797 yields -0.37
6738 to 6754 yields 0.03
